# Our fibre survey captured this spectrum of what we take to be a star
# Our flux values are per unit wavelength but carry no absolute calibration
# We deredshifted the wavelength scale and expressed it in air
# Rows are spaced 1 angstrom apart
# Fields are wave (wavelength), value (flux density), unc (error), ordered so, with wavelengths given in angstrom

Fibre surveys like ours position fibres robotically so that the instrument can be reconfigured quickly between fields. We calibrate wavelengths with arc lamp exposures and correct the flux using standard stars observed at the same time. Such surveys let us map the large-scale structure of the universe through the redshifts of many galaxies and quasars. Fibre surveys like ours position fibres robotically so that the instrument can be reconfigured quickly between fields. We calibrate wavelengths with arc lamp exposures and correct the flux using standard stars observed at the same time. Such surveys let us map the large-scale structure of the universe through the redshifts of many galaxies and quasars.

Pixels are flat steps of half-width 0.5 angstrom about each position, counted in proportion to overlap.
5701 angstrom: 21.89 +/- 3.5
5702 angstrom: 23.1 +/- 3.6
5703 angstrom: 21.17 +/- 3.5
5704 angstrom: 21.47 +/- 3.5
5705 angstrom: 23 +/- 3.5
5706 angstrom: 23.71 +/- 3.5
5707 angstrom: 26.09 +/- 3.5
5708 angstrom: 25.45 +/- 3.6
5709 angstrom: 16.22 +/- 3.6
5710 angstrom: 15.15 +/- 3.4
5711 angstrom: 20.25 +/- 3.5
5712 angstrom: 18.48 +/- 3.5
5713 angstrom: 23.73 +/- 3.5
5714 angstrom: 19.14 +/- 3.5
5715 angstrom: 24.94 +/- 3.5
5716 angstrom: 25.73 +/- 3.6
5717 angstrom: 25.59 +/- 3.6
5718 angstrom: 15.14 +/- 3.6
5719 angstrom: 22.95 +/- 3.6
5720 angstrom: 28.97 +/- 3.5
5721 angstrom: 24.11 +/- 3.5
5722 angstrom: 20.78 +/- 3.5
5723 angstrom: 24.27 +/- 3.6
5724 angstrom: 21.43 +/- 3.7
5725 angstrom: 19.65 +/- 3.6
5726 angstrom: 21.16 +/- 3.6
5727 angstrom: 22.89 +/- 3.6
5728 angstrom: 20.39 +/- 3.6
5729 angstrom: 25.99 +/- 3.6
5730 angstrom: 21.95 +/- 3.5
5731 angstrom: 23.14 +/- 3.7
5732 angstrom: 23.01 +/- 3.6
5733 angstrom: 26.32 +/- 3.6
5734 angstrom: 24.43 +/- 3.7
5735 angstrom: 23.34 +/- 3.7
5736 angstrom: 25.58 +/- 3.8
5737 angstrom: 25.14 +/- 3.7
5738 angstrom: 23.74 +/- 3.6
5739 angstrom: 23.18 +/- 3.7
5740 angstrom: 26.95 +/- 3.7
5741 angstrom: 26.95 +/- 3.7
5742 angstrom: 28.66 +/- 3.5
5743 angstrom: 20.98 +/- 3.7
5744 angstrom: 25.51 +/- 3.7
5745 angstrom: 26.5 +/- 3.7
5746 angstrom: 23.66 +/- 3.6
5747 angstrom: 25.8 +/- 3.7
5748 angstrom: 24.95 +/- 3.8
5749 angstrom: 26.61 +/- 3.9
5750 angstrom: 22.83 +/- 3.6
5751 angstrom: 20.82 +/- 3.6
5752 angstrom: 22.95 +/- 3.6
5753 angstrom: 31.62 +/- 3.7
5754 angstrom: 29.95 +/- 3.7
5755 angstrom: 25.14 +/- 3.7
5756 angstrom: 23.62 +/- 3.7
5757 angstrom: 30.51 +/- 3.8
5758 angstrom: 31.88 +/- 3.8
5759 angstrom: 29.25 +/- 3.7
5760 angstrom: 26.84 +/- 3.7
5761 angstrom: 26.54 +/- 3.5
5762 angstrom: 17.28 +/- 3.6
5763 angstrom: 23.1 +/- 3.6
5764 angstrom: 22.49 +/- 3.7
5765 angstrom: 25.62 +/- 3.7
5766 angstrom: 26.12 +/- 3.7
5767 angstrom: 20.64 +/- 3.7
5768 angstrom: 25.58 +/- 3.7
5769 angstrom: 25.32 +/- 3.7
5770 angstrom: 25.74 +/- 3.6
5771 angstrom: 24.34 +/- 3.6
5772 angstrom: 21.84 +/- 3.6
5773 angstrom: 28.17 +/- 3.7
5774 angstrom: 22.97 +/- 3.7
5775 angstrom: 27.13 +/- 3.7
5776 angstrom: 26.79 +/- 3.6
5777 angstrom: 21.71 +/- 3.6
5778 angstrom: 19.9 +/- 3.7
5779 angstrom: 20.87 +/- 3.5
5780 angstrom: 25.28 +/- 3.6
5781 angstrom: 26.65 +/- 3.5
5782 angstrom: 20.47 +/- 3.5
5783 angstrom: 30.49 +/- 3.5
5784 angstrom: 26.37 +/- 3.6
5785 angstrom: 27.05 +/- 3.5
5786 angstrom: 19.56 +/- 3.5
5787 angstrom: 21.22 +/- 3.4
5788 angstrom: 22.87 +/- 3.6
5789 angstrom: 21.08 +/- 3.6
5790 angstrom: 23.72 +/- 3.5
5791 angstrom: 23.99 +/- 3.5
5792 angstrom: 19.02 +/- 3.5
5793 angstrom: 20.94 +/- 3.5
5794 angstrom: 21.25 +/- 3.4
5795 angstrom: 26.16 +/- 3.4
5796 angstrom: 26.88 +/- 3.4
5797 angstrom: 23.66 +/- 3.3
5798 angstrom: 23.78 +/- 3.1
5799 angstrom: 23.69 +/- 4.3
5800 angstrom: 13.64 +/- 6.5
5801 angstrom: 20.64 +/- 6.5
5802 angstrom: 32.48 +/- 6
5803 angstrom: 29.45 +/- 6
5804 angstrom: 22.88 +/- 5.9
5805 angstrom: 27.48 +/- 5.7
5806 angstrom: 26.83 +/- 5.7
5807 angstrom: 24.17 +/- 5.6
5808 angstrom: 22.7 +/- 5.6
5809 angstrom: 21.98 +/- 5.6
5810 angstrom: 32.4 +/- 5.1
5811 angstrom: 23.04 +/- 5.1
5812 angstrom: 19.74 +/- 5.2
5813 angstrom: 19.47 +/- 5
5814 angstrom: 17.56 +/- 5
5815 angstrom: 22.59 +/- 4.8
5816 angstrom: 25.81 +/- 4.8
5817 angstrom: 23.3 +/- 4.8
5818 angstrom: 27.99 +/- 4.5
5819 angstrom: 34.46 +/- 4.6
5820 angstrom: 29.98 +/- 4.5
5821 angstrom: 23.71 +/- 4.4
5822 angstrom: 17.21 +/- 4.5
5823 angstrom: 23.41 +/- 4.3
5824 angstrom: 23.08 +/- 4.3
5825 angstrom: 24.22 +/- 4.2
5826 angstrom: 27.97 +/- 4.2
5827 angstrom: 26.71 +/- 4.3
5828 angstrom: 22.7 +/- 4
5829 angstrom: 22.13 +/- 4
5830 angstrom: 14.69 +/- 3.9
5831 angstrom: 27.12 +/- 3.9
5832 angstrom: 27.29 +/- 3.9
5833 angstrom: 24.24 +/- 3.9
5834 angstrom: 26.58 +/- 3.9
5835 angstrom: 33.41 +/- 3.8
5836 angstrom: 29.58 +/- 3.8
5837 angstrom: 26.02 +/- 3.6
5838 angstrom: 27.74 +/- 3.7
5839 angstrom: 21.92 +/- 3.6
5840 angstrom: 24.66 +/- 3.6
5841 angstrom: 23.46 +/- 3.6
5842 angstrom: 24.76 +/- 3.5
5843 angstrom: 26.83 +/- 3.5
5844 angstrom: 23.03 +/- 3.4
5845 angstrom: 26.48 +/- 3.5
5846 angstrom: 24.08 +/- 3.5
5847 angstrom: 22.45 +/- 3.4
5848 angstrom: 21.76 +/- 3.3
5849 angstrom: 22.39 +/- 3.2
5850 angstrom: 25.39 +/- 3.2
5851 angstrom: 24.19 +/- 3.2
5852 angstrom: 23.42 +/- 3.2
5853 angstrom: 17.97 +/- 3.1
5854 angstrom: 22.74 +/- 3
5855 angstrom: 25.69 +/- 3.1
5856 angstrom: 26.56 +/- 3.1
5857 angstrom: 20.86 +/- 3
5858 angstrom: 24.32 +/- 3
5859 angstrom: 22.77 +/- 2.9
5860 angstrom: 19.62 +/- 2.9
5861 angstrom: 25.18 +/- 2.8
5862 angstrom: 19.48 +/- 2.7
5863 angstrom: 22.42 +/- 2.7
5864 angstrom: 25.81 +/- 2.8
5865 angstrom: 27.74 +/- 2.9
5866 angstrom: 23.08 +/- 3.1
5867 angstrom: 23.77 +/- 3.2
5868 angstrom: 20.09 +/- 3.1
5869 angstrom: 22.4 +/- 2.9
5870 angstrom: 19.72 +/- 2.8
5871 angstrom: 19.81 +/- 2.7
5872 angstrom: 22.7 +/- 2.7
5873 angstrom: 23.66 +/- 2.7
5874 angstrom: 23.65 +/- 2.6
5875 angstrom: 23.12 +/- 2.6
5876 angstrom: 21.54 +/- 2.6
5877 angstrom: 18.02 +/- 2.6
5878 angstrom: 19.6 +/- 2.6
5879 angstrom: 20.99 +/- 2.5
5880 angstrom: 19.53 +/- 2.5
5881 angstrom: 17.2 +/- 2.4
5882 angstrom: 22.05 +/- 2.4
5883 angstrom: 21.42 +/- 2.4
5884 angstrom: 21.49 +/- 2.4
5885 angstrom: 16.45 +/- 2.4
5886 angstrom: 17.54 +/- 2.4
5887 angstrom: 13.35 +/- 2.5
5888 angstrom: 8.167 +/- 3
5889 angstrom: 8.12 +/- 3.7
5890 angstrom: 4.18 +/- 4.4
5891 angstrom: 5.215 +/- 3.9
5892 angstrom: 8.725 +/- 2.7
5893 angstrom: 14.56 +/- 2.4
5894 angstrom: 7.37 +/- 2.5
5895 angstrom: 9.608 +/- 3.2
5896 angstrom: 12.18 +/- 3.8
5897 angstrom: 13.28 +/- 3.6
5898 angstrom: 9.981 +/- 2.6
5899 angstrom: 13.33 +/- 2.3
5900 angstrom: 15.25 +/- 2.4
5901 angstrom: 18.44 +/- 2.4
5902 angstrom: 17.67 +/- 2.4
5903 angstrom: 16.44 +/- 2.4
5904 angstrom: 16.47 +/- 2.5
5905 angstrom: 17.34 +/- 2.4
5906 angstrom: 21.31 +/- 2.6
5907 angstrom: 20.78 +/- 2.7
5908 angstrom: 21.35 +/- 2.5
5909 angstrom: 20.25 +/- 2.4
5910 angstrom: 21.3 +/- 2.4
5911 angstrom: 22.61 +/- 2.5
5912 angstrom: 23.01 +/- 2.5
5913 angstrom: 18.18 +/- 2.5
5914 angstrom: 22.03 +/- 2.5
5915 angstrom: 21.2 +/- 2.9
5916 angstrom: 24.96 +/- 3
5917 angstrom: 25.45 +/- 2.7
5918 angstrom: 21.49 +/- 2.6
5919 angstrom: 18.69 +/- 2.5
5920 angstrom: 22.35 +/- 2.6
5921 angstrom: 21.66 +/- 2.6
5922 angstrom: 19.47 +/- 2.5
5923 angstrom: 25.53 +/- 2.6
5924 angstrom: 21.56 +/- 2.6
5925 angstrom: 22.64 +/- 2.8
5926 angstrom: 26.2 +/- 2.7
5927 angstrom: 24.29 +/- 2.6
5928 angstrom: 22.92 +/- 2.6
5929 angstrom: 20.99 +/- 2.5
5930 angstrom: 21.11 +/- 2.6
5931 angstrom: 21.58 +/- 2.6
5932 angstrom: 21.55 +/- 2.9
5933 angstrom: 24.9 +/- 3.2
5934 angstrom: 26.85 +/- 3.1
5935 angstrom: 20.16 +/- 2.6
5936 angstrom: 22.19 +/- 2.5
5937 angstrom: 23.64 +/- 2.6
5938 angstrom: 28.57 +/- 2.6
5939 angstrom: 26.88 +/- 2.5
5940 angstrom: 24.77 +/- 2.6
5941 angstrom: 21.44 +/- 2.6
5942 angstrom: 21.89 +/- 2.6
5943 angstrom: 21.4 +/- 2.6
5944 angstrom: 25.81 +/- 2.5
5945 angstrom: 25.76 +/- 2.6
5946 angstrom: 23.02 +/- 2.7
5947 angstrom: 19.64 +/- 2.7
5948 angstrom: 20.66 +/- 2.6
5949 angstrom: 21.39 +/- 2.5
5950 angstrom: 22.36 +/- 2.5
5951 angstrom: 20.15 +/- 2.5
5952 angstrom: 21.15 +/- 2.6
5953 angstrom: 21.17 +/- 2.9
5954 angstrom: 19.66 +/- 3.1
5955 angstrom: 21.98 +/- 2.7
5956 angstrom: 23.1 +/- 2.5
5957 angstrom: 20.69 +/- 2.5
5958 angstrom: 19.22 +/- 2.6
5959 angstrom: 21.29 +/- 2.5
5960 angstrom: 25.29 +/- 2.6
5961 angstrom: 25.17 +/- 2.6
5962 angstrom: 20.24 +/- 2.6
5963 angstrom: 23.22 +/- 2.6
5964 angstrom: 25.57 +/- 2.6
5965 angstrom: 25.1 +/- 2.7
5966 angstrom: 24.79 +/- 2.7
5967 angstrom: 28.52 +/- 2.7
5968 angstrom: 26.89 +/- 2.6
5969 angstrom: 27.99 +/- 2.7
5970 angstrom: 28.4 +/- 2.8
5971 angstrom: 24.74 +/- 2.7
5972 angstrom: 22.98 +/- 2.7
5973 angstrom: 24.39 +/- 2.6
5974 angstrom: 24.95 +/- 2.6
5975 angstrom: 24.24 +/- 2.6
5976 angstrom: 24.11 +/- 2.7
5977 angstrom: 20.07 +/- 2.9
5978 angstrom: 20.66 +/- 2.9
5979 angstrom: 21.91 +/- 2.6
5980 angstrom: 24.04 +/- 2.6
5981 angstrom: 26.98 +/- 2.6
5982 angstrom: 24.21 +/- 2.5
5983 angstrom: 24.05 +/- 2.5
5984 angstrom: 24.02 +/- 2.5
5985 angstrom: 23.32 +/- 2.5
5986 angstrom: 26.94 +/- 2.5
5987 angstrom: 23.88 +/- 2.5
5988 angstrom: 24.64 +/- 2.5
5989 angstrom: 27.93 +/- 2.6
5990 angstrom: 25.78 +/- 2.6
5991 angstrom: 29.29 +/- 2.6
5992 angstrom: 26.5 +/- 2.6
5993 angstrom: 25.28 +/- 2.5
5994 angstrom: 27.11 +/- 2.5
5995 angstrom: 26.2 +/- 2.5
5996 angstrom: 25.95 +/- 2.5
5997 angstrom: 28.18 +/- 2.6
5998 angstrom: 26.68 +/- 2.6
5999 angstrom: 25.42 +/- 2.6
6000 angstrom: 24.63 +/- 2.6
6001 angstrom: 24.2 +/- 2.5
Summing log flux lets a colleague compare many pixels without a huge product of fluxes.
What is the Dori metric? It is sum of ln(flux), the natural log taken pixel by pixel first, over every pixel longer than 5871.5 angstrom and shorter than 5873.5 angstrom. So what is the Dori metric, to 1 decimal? 6.3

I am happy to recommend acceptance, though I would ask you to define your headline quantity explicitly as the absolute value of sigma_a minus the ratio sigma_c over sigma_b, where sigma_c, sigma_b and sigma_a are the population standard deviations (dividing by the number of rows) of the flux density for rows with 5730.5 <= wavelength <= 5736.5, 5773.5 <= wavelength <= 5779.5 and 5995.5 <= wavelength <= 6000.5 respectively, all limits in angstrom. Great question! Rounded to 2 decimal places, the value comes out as 0.75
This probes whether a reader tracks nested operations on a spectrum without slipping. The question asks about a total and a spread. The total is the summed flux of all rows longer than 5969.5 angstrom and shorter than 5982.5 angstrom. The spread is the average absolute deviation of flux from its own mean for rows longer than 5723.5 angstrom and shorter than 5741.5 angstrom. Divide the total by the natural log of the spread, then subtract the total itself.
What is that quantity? 224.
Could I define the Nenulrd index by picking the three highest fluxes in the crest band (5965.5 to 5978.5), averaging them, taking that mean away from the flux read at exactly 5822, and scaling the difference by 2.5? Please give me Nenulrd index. -28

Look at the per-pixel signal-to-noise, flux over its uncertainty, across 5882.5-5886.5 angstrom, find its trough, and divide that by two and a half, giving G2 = 2.7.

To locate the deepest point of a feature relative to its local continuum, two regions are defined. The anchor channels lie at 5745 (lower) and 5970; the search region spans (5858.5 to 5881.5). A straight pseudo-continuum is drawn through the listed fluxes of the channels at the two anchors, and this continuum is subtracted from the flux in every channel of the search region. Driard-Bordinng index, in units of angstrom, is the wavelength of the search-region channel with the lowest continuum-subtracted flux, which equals 5881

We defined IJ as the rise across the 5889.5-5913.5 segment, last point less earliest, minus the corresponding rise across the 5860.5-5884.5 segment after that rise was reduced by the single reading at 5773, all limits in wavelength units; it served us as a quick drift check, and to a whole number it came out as 46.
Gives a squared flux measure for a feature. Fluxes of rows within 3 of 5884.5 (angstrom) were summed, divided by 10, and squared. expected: 126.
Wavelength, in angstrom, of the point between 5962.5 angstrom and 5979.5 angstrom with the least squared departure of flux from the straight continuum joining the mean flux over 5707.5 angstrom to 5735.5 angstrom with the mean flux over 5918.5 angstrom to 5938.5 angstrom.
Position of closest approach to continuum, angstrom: 5972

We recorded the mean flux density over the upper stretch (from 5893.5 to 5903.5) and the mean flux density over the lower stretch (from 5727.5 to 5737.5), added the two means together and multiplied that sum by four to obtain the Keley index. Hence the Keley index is 149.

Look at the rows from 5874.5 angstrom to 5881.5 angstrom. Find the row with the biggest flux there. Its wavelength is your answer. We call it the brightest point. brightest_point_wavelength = 5875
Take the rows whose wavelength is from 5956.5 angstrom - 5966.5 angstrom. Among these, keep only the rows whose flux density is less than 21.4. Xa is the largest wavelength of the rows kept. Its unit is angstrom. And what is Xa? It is 5962 angstrom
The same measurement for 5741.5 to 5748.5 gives 5743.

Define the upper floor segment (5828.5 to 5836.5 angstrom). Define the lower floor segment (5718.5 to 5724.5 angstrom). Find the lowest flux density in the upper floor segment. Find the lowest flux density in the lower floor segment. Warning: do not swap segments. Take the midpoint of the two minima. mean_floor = 18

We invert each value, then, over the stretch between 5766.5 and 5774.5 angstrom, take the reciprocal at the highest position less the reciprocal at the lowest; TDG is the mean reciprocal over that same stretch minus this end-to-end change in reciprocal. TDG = 0.046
